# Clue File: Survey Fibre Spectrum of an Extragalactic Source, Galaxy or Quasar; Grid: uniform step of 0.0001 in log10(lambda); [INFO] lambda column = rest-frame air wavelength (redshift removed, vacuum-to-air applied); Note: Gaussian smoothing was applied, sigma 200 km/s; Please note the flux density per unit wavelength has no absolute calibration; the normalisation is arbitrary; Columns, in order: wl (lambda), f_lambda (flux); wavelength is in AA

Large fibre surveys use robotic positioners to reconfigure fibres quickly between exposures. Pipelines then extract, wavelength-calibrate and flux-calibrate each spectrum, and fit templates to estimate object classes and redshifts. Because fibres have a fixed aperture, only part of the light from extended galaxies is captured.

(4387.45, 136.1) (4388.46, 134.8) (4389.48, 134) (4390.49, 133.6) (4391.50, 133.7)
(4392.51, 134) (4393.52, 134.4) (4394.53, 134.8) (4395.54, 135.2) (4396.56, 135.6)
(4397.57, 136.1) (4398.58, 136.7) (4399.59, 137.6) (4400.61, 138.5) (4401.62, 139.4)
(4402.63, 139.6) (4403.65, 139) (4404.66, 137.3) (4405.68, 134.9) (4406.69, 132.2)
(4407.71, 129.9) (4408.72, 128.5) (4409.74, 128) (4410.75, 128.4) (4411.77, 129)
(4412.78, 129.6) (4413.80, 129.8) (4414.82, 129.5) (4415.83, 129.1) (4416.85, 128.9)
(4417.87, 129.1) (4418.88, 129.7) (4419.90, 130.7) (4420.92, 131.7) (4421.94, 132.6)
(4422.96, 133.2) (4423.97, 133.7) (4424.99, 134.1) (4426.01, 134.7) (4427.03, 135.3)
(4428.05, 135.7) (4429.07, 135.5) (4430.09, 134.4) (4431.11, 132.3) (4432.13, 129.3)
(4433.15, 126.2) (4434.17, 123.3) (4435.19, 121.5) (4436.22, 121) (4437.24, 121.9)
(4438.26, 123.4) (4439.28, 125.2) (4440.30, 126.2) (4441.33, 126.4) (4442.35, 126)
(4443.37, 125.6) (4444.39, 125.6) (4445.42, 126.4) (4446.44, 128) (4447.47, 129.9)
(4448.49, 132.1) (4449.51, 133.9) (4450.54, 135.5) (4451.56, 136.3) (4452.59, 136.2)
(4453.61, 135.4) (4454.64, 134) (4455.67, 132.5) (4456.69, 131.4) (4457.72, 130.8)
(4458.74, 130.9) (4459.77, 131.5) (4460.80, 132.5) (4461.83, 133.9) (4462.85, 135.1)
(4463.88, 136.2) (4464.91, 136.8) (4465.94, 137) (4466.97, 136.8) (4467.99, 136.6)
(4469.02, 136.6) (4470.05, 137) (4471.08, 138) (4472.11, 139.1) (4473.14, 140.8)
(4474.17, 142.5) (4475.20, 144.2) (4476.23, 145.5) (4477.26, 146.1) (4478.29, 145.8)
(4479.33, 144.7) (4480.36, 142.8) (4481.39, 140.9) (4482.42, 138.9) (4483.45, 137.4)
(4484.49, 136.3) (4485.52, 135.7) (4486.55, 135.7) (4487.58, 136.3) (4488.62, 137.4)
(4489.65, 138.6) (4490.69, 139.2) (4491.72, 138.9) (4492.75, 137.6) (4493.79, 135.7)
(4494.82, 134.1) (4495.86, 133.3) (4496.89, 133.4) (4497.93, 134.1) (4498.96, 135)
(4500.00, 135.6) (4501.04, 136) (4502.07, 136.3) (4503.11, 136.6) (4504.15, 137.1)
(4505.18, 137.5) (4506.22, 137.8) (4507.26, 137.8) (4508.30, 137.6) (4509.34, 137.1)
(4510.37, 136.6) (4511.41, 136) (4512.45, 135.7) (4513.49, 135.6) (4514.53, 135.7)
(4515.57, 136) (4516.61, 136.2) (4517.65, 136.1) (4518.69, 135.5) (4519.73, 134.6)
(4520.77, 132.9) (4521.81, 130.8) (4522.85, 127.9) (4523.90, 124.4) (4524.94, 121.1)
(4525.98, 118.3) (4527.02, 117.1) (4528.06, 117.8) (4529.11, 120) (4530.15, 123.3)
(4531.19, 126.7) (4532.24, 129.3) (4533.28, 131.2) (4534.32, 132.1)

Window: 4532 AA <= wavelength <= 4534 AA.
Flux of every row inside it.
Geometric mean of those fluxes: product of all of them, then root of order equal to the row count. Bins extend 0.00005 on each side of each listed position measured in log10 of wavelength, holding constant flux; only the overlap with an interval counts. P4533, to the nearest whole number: 130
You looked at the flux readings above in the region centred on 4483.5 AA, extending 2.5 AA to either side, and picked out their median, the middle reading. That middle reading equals 137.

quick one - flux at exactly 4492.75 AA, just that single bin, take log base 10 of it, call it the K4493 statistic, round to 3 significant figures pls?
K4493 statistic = 2.14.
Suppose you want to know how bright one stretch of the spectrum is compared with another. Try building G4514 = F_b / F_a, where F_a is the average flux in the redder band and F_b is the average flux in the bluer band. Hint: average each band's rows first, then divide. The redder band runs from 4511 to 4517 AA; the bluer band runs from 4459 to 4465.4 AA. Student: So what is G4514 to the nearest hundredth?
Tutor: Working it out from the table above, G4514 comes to 0.99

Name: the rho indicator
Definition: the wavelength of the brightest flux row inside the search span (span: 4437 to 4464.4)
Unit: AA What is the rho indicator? 4451.56 AA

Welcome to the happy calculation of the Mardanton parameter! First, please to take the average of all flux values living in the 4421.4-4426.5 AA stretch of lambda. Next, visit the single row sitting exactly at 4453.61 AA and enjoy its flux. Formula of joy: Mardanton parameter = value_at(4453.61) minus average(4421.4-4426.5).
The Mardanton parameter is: 1.7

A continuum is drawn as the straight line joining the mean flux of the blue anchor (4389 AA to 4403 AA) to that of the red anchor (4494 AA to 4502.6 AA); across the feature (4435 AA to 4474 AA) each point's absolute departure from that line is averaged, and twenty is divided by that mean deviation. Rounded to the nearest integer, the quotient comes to 4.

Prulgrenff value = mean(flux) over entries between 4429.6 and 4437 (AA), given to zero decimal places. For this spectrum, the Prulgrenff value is 127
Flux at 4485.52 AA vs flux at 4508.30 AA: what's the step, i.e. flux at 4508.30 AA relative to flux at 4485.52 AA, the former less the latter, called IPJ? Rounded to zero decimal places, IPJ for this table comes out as 2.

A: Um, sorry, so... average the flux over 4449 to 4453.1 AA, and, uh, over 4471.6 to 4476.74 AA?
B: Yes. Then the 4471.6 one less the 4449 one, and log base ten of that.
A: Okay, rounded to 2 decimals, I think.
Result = 0.84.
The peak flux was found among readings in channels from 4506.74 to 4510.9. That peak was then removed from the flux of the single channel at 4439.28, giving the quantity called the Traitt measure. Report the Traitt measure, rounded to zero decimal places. -13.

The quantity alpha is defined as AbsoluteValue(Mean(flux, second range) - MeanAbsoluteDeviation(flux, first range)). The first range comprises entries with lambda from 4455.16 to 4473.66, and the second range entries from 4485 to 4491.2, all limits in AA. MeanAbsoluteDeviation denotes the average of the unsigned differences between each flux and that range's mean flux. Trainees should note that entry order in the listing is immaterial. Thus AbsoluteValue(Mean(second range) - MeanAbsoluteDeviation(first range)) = 135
